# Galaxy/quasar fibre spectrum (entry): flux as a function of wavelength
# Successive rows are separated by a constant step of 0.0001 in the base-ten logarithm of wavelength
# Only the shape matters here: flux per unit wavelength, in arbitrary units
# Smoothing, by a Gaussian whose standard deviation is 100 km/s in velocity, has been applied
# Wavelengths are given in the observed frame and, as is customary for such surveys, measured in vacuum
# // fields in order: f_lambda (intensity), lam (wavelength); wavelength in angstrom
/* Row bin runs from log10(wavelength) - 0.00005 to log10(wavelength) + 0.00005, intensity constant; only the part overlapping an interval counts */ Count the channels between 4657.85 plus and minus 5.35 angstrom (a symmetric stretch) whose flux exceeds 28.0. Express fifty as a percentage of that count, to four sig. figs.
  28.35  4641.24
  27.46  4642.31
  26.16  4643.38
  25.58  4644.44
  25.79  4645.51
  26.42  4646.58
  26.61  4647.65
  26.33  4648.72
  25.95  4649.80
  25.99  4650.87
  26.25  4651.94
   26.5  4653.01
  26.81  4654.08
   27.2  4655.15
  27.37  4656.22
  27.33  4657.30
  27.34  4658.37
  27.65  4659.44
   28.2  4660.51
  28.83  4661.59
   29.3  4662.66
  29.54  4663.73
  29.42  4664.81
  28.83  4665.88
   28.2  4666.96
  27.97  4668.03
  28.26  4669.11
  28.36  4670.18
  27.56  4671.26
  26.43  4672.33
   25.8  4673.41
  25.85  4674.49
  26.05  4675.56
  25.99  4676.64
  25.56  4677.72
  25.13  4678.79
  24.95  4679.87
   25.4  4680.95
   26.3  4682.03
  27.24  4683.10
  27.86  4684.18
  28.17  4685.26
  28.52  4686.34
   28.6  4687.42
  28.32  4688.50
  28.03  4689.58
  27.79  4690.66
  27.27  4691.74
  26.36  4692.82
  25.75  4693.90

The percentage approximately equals 1667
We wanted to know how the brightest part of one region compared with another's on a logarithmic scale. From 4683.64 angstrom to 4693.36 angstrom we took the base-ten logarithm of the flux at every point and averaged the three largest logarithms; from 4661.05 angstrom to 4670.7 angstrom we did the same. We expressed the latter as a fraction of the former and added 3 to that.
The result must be 4.010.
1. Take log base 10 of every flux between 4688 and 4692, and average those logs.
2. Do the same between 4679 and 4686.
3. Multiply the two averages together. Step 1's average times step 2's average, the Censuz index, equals 2.059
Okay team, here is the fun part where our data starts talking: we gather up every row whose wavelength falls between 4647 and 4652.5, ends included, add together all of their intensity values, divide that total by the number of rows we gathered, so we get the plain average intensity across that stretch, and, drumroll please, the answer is 26.2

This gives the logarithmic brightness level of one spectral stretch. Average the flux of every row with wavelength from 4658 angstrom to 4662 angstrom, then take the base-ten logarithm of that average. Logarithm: 1.45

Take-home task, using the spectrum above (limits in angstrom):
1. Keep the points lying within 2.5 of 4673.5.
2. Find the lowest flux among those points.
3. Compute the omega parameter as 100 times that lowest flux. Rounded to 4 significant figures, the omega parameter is 2580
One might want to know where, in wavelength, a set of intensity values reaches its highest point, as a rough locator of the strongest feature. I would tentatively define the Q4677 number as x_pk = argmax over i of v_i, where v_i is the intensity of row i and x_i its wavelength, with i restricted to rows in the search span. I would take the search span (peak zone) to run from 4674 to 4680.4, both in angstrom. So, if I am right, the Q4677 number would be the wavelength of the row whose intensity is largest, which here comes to 4675.56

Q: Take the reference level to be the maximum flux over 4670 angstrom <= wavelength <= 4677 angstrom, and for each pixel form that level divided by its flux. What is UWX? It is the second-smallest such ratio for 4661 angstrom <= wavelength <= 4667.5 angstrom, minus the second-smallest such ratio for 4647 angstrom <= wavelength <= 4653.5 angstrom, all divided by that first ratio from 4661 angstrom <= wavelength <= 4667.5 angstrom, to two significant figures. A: -0.11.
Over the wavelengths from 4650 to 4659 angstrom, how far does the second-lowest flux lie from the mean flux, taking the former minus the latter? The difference -0.6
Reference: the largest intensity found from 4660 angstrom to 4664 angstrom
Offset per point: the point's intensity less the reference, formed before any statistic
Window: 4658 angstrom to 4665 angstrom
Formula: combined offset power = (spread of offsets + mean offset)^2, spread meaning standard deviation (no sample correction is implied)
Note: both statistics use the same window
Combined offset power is 0.0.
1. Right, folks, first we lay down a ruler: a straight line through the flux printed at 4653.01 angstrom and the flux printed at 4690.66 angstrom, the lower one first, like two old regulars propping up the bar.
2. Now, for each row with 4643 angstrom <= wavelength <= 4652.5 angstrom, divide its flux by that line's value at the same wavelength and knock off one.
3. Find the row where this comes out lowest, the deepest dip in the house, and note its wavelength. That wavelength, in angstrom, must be 4644.44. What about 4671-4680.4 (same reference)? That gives 4679.87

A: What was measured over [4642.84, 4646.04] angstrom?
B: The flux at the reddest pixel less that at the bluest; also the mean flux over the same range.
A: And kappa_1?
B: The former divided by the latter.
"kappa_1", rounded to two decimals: -0.01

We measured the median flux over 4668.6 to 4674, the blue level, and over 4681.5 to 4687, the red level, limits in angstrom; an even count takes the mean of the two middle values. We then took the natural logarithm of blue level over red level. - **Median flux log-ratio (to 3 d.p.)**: -0.011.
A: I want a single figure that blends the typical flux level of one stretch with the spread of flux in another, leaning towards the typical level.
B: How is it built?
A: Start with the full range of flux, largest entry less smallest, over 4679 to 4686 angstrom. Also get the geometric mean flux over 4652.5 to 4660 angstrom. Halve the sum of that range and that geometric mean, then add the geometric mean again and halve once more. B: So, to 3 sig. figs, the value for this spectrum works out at 21.2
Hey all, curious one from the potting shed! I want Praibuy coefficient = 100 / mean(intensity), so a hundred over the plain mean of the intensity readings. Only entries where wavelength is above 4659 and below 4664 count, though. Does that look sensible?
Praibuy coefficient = 3.48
